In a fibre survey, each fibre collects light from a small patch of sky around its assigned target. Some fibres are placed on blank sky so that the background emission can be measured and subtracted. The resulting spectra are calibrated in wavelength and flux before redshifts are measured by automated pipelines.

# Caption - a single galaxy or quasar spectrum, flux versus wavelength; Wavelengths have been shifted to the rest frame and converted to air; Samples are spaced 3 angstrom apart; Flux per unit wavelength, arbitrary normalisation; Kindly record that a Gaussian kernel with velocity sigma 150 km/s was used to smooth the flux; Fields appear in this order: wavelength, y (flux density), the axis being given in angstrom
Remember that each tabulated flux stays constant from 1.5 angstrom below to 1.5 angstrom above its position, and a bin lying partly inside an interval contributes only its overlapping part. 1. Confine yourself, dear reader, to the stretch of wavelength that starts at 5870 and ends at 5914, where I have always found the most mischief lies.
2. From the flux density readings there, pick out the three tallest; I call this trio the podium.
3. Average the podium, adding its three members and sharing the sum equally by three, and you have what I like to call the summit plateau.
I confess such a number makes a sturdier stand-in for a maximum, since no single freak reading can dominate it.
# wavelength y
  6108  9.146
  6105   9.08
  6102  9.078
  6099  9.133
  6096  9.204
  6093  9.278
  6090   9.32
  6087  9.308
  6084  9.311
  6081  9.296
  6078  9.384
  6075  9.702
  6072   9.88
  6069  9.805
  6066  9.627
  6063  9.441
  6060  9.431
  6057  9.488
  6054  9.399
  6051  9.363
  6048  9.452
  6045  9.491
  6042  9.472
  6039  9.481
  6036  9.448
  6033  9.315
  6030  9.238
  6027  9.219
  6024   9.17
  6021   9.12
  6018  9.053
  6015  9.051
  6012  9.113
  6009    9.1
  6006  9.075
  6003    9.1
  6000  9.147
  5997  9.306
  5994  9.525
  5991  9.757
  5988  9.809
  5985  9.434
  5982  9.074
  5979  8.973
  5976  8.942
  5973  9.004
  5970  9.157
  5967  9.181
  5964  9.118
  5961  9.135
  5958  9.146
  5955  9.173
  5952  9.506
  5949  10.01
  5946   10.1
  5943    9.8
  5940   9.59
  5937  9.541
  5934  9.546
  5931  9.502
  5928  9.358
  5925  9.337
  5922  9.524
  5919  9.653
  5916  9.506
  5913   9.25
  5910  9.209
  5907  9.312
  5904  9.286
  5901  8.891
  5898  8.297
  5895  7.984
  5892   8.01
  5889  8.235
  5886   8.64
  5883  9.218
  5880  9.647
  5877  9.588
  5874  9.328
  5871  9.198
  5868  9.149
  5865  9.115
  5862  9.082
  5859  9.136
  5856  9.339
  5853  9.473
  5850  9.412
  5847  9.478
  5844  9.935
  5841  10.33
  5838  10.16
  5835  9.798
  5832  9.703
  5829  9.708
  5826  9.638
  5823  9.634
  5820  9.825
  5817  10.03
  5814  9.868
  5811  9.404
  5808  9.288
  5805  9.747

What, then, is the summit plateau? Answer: 9.52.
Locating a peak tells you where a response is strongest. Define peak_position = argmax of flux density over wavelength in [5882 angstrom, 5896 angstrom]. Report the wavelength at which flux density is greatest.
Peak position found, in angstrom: 5883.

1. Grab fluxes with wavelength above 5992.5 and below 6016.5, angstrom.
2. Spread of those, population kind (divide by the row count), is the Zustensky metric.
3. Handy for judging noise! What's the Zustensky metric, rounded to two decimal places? 0.15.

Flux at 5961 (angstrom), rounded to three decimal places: 9.135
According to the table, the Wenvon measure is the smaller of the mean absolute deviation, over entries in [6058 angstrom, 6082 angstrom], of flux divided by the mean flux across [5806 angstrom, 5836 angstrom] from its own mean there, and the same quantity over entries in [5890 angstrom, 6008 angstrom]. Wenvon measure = 0.019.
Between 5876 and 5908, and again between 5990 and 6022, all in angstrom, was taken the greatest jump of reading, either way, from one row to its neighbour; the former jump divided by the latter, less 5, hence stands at -2.4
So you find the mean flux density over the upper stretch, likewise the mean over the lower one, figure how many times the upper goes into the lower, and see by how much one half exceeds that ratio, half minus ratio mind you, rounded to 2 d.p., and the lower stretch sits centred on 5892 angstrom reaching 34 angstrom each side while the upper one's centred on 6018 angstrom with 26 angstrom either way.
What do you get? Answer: -0.48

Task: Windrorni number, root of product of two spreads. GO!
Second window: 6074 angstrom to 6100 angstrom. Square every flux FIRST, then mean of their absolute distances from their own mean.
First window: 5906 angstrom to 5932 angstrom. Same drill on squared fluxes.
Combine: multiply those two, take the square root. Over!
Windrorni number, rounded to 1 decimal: 2.1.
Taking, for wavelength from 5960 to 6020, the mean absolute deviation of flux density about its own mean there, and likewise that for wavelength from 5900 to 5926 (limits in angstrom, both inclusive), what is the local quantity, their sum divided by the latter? 2.17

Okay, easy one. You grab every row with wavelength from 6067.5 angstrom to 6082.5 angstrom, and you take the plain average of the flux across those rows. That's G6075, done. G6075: 9.6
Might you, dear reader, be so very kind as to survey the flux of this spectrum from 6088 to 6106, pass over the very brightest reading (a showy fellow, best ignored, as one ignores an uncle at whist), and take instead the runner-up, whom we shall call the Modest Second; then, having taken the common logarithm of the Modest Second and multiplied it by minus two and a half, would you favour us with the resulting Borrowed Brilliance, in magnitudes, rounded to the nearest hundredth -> -2.42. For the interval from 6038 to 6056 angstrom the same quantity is -2.44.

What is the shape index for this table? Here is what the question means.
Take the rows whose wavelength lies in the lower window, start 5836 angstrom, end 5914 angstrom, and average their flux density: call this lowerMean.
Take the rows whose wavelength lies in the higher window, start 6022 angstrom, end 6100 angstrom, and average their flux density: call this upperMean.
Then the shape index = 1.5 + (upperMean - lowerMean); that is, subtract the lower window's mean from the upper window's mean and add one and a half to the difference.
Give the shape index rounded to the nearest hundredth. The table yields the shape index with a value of 1.73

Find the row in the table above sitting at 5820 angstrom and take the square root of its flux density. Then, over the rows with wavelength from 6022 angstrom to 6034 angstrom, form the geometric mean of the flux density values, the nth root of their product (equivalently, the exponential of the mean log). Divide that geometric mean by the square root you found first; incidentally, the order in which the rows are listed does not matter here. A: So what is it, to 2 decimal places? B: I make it 2.95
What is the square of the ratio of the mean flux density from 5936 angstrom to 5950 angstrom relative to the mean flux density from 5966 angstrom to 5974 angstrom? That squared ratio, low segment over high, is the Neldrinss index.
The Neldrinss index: 1.158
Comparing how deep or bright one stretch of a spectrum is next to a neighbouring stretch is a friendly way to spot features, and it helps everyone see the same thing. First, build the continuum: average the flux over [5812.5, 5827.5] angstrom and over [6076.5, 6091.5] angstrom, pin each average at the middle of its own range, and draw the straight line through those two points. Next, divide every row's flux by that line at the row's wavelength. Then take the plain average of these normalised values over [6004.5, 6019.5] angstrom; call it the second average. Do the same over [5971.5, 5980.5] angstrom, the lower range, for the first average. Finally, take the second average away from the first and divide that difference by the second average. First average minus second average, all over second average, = -0.02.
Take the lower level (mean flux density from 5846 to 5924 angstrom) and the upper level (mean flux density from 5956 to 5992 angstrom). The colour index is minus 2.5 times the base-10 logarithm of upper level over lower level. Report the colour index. -0.013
